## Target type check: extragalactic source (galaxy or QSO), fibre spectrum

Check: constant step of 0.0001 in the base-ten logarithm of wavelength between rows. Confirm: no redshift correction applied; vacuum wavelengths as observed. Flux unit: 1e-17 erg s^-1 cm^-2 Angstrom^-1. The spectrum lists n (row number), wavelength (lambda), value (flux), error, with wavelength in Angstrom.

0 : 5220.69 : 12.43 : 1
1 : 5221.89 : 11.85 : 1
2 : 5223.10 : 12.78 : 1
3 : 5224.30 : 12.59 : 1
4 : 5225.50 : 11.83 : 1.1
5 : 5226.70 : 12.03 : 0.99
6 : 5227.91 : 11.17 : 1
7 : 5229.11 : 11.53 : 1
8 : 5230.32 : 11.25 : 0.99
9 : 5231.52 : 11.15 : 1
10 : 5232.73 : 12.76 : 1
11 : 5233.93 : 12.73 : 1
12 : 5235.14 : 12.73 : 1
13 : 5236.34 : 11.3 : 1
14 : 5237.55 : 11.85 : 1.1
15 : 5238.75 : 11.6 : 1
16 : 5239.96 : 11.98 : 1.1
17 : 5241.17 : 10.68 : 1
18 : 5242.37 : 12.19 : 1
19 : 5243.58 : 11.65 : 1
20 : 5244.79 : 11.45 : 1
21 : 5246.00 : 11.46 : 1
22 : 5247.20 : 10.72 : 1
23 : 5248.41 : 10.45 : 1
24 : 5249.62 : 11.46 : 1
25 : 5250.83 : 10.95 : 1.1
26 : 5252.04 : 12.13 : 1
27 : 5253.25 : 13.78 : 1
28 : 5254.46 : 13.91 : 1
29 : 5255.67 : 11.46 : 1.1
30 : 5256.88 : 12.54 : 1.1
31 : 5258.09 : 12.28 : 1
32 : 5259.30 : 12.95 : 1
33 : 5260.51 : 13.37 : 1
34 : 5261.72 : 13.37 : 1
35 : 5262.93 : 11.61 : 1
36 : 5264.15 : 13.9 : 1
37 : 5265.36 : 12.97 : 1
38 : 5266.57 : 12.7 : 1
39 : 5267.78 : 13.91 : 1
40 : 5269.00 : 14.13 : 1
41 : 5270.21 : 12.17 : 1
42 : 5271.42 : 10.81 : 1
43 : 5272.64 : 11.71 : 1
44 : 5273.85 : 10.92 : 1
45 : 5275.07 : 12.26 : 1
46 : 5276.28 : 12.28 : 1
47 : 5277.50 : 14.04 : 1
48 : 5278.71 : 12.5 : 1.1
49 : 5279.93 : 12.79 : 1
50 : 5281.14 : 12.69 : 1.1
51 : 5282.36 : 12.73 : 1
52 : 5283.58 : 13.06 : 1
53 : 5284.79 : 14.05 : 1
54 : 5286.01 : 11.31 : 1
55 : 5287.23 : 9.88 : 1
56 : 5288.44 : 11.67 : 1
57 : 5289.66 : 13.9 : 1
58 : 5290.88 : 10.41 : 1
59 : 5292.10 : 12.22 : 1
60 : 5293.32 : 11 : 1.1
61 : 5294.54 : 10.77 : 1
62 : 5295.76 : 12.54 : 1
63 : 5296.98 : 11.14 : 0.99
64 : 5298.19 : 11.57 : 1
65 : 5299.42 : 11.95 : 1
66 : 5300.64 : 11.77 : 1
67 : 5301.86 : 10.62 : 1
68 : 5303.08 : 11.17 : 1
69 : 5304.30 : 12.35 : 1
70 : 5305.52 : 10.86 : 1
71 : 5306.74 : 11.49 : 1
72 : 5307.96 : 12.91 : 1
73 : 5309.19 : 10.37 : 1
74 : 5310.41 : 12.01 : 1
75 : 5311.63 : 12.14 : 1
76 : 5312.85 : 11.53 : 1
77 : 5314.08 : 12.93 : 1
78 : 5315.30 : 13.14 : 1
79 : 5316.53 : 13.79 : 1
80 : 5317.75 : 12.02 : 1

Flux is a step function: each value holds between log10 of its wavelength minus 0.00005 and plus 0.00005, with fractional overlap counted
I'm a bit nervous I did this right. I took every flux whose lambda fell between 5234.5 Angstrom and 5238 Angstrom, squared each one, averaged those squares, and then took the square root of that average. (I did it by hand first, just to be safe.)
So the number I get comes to 12.0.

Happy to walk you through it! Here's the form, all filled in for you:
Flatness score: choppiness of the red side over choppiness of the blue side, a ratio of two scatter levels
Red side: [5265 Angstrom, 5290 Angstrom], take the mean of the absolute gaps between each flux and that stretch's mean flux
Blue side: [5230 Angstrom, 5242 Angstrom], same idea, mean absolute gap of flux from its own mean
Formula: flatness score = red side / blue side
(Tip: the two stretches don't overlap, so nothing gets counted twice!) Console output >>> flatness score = 1.49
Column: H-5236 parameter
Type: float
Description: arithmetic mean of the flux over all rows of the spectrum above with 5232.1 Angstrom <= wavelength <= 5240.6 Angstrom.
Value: 12.1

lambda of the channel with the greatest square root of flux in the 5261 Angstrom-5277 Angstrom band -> 5269.00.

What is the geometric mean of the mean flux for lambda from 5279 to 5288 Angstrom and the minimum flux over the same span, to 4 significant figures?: 11.05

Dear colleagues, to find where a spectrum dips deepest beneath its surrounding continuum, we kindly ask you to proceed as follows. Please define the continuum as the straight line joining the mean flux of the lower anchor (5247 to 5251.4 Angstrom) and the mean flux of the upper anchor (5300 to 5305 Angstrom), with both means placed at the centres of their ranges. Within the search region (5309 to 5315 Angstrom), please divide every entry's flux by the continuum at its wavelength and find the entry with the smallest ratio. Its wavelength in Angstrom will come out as 5309.19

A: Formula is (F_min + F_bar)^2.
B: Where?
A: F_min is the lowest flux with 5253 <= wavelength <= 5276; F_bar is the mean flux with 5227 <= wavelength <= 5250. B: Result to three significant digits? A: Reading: 502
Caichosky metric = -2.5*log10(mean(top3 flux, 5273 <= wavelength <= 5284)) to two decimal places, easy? -2.81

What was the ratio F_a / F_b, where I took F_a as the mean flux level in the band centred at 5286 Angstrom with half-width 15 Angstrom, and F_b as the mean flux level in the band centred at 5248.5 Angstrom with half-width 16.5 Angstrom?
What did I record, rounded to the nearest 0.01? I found 0.99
